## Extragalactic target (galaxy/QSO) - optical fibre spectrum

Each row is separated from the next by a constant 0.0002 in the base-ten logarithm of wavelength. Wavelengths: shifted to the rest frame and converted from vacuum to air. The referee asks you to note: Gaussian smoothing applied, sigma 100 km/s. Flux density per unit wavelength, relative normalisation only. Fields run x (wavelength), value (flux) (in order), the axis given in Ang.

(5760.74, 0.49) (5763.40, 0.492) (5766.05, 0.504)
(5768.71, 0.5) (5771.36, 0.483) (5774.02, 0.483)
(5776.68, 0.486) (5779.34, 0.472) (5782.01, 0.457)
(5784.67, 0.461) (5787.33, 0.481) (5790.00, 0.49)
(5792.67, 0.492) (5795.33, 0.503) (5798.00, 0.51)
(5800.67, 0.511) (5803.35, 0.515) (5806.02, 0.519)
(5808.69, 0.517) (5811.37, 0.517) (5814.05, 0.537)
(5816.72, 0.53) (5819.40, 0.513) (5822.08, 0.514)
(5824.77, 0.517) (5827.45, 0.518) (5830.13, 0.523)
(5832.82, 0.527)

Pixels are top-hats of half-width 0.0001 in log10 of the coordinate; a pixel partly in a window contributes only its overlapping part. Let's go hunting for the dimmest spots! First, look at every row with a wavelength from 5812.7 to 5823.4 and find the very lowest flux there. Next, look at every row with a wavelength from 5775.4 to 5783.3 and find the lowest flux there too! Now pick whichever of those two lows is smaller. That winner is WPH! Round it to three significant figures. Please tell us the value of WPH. 0.457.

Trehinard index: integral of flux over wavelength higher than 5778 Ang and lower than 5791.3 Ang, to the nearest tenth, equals 6.3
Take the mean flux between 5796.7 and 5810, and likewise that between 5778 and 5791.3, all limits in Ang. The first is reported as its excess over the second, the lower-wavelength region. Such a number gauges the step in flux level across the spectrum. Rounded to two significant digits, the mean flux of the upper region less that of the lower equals 0.042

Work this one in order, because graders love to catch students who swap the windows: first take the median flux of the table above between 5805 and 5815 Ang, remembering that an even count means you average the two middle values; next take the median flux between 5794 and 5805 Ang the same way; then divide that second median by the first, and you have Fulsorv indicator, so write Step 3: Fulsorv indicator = 0.986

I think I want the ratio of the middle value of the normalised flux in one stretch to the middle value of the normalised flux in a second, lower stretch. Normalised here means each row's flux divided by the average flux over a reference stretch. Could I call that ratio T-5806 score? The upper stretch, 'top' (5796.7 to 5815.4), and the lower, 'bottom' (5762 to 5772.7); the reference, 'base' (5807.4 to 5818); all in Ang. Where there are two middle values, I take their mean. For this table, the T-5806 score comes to 1.042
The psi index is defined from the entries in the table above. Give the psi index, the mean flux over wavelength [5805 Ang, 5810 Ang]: 0.52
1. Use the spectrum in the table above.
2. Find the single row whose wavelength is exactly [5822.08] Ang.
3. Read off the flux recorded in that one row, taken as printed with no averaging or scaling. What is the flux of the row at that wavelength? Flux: 0.514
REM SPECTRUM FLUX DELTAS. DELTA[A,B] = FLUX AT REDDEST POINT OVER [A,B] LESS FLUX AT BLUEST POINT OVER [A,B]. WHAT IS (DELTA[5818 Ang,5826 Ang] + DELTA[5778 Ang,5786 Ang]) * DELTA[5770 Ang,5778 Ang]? 0.0000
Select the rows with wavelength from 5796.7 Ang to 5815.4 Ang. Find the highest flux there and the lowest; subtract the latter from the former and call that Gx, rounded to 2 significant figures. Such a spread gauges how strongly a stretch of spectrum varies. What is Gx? 0.027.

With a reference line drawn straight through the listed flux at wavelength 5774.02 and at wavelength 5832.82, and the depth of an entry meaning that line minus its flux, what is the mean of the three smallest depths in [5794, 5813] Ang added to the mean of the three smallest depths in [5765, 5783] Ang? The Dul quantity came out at -0.0270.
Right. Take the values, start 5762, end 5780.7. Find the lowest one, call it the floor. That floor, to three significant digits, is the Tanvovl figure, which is 0.472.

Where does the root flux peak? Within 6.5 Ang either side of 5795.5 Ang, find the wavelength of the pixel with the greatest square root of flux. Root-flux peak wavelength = 5800.67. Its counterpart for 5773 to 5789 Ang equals 5776.68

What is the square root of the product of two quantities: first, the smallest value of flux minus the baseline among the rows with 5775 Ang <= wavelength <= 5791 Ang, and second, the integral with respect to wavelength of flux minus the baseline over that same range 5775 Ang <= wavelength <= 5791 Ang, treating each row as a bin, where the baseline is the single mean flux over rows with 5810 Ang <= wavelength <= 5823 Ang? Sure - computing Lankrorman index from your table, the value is 0.22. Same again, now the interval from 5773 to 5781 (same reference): 0.13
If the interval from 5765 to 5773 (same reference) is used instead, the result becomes 0.09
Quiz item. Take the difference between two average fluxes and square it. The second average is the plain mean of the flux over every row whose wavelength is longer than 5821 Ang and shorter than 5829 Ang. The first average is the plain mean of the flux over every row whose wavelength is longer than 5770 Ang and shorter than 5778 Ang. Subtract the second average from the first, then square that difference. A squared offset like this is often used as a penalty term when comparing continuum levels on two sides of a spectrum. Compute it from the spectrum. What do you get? 0.0010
